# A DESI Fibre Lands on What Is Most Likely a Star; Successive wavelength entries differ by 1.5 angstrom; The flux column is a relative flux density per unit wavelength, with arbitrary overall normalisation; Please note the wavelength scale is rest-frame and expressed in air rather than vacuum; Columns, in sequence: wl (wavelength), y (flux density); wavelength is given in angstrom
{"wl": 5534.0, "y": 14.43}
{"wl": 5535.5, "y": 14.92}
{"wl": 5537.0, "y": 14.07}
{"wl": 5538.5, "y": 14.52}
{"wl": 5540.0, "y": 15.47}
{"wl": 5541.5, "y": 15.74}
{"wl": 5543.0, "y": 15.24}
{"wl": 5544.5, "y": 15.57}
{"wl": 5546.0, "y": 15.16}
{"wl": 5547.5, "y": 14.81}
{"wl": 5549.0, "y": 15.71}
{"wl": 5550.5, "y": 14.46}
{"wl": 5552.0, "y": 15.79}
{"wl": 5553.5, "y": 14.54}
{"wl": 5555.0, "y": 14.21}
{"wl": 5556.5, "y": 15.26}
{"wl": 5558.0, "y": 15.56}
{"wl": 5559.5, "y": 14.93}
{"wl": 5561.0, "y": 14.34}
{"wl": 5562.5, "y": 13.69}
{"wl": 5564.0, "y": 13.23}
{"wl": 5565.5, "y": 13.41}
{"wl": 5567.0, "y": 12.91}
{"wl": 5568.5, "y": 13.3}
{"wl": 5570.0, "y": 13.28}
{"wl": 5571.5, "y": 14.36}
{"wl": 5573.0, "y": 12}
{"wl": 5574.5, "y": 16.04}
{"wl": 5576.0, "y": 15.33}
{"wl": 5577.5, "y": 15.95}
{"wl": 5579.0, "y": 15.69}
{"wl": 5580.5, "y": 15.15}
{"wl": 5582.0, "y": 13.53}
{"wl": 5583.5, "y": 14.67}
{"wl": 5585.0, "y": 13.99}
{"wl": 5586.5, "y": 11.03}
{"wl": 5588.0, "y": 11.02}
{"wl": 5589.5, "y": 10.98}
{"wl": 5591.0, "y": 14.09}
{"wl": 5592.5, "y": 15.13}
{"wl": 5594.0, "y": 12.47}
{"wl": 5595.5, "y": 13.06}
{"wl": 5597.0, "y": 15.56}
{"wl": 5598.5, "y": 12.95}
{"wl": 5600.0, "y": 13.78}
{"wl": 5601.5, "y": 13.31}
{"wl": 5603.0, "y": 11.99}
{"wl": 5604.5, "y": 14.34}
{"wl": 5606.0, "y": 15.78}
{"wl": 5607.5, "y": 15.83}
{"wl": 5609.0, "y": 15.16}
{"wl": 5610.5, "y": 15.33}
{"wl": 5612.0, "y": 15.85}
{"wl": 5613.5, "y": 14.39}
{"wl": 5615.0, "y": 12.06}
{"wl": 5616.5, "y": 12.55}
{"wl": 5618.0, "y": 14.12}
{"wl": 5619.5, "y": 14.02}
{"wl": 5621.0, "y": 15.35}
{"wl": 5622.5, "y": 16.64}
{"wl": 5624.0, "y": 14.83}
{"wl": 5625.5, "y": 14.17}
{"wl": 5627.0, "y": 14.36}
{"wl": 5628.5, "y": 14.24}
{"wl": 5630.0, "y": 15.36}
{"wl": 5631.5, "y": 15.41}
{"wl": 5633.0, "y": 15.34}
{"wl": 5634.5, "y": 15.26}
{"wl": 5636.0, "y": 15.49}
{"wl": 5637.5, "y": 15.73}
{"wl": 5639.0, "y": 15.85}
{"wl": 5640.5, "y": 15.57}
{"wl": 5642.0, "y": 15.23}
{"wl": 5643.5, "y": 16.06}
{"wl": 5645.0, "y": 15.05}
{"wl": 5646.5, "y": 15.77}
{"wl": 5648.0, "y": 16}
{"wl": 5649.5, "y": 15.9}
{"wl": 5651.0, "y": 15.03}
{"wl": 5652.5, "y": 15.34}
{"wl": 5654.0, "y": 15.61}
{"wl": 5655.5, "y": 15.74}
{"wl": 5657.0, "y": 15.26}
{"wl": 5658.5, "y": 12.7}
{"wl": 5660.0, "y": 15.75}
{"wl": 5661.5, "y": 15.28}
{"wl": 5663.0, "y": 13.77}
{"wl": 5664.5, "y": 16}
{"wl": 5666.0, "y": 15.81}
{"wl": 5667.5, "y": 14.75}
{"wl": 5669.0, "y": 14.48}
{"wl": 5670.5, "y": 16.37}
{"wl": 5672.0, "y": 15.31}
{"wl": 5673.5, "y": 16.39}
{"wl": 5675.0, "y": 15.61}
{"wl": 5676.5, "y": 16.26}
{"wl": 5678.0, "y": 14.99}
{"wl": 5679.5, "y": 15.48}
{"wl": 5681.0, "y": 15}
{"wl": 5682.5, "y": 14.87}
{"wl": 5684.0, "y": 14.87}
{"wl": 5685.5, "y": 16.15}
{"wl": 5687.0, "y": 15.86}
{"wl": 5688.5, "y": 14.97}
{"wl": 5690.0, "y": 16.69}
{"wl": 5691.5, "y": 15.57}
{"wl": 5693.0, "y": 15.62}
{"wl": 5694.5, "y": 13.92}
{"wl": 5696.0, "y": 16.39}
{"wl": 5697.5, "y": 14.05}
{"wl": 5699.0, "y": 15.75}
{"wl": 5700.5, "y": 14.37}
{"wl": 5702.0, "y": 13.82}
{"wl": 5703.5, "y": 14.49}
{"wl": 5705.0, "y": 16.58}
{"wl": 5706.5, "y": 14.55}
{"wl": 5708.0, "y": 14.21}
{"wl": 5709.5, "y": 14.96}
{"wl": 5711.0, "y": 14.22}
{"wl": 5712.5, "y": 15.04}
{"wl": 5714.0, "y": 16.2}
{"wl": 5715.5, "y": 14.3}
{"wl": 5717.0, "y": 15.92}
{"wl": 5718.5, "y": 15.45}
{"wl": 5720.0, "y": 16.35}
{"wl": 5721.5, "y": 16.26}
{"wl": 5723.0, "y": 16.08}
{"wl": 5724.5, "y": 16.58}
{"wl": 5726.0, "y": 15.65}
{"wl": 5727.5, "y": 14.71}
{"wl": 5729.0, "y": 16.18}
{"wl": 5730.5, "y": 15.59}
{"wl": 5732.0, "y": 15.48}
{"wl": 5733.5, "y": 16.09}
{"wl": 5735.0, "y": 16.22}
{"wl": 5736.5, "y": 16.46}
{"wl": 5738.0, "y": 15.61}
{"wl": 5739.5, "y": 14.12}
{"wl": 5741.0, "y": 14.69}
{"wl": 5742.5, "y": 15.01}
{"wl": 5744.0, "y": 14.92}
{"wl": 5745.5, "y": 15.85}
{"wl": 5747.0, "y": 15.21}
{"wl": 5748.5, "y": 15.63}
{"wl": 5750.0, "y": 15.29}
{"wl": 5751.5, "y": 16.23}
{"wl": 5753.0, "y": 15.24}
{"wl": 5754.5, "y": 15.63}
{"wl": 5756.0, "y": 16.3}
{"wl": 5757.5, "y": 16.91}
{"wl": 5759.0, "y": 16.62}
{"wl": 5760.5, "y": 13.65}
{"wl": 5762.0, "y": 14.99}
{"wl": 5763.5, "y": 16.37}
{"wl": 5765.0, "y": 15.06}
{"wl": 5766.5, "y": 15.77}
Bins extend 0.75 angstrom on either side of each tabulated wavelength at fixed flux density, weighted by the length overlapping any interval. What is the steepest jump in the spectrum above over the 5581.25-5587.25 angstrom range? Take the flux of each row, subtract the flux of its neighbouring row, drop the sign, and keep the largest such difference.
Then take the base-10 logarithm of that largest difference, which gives 0.5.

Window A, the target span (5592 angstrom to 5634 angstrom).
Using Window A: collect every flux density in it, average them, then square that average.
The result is 208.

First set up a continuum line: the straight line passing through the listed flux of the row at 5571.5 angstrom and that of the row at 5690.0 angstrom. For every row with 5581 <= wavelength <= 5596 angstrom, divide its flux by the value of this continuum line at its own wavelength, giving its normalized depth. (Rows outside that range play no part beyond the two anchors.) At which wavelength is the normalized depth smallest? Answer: 5589.5 angstrom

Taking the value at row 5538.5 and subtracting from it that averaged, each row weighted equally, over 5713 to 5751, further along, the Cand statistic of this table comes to -1.1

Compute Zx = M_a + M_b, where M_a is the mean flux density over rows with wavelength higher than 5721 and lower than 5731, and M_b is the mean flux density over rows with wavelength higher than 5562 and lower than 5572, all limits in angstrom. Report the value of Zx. 29.3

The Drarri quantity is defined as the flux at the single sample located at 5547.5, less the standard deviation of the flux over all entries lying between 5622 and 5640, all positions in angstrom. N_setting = 14.1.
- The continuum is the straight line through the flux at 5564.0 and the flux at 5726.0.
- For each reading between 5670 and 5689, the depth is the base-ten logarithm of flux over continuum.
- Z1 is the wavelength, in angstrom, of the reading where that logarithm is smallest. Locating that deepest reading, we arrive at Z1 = 5684.0 angstrom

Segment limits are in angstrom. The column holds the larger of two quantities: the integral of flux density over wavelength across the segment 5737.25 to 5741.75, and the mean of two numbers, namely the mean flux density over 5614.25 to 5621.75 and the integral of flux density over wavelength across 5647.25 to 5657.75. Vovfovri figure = 88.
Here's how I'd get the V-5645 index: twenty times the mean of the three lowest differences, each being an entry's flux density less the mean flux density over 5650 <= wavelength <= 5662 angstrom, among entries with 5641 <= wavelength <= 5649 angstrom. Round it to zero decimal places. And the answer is 5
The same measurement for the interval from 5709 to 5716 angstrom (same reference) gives -12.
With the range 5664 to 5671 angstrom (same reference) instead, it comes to -2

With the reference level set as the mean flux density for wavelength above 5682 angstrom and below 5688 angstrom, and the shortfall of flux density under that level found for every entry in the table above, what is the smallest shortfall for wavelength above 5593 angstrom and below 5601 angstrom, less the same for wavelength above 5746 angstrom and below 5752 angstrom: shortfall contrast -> 0.67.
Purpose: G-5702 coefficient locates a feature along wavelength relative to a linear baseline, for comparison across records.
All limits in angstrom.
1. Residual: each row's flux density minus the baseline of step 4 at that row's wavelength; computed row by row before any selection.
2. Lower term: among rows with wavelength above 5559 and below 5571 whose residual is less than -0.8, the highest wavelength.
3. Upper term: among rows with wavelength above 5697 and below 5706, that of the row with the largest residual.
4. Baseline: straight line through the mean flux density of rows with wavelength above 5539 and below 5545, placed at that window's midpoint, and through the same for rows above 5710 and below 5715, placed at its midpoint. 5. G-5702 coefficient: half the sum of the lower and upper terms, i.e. 5637.5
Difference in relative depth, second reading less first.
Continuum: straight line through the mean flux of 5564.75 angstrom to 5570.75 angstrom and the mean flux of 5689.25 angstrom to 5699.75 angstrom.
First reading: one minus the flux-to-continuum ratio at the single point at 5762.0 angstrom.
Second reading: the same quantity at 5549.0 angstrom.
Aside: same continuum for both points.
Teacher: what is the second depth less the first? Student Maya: -0.31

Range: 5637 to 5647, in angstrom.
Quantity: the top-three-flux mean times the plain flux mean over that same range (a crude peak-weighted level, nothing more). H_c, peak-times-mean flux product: 248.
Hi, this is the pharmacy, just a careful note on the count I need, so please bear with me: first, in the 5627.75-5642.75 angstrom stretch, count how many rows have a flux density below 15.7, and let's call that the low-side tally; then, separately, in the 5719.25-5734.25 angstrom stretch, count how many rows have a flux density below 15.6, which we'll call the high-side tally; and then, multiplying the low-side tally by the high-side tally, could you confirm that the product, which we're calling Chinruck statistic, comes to 24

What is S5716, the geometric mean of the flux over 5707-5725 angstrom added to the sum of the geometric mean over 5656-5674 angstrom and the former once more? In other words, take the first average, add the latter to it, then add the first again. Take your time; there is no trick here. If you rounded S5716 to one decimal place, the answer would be 46.0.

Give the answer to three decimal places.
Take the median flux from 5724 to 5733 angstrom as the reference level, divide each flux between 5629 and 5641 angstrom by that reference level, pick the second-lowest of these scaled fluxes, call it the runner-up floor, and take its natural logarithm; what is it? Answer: -0.018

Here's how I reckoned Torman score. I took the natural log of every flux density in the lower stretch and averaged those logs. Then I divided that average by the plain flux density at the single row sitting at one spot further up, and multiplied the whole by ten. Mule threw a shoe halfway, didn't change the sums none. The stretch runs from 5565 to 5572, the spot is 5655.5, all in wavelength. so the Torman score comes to 1.65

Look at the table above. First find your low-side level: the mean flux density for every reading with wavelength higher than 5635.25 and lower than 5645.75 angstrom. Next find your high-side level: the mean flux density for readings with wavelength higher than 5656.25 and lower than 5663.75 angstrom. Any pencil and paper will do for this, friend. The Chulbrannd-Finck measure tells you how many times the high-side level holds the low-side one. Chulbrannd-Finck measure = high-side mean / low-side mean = 0.935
